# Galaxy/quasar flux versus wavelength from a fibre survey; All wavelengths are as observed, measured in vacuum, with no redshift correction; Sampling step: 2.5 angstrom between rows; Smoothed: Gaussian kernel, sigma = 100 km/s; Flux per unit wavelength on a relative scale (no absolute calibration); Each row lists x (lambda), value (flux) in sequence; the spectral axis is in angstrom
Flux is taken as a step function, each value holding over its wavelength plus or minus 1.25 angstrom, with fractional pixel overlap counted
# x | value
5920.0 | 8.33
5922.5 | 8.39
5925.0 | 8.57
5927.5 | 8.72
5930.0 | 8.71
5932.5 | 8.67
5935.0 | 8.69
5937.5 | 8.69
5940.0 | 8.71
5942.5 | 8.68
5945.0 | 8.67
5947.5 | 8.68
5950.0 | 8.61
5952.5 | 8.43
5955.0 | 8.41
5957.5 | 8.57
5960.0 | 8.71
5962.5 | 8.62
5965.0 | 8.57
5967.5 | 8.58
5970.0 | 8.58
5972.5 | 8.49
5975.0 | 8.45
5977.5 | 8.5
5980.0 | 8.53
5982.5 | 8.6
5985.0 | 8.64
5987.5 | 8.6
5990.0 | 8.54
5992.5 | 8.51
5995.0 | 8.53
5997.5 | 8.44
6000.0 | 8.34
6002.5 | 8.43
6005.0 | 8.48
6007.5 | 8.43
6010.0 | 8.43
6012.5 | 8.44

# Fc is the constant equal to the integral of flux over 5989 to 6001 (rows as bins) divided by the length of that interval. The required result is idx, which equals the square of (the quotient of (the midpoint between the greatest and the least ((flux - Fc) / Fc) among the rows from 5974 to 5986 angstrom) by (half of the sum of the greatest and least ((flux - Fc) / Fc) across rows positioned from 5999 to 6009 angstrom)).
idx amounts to 1.3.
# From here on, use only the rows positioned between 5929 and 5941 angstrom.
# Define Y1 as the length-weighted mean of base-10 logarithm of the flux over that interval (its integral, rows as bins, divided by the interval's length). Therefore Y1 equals 0.939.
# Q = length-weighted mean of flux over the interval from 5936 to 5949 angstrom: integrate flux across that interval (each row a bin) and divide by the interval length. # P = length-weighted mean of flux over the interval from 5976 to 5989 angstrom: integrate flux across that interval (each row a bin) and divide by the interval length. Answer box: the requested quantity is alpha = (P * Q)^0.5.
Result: 8.63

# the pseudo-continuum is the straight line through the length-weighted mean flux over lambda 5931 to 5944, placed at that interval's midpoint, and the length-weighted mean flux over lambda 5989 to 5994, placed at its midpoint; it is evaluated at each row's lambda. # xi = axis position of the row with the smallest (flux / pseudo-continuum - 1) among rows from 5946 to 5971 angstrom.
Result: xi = 5955.0 angstrom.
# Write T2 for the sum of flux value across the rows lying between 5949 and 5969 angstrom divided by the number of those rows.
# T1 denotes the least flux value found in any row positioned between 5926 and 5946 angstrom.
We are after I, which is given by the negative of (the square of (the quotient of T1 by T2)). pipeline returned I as -1.03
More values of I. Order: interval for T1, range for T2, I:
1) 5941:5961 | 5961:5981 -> -0.97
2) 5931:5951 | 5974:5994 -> -1.01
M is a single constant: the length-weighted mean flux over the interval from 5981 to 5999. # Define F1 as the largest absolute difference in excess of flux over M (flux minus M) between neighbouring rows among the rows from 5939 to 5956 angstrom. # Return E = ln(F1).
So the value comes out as -1.7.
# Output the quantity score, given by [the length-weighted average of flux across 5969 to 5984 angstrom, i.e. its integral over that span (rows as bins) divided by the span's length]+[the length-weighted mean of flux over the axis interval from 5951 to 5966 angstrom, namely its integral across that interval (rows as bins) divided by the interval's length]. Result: 17.08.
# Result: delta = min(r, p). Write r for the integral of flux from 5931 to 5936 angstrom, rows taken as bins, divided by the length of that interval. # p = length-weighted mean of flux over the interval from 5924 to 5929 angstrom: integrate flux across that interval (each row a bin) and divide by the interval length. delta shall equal 8.65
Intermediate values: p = 8.65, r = 8.68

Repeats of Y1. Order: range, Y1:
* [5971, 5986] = 0.931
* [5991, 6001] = 0.927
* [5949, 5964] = 0.932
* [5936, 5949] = 0.939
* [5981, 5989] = 0.935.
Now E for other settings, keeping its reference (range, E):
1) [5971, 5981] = -3.0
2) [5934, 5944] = -3.5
